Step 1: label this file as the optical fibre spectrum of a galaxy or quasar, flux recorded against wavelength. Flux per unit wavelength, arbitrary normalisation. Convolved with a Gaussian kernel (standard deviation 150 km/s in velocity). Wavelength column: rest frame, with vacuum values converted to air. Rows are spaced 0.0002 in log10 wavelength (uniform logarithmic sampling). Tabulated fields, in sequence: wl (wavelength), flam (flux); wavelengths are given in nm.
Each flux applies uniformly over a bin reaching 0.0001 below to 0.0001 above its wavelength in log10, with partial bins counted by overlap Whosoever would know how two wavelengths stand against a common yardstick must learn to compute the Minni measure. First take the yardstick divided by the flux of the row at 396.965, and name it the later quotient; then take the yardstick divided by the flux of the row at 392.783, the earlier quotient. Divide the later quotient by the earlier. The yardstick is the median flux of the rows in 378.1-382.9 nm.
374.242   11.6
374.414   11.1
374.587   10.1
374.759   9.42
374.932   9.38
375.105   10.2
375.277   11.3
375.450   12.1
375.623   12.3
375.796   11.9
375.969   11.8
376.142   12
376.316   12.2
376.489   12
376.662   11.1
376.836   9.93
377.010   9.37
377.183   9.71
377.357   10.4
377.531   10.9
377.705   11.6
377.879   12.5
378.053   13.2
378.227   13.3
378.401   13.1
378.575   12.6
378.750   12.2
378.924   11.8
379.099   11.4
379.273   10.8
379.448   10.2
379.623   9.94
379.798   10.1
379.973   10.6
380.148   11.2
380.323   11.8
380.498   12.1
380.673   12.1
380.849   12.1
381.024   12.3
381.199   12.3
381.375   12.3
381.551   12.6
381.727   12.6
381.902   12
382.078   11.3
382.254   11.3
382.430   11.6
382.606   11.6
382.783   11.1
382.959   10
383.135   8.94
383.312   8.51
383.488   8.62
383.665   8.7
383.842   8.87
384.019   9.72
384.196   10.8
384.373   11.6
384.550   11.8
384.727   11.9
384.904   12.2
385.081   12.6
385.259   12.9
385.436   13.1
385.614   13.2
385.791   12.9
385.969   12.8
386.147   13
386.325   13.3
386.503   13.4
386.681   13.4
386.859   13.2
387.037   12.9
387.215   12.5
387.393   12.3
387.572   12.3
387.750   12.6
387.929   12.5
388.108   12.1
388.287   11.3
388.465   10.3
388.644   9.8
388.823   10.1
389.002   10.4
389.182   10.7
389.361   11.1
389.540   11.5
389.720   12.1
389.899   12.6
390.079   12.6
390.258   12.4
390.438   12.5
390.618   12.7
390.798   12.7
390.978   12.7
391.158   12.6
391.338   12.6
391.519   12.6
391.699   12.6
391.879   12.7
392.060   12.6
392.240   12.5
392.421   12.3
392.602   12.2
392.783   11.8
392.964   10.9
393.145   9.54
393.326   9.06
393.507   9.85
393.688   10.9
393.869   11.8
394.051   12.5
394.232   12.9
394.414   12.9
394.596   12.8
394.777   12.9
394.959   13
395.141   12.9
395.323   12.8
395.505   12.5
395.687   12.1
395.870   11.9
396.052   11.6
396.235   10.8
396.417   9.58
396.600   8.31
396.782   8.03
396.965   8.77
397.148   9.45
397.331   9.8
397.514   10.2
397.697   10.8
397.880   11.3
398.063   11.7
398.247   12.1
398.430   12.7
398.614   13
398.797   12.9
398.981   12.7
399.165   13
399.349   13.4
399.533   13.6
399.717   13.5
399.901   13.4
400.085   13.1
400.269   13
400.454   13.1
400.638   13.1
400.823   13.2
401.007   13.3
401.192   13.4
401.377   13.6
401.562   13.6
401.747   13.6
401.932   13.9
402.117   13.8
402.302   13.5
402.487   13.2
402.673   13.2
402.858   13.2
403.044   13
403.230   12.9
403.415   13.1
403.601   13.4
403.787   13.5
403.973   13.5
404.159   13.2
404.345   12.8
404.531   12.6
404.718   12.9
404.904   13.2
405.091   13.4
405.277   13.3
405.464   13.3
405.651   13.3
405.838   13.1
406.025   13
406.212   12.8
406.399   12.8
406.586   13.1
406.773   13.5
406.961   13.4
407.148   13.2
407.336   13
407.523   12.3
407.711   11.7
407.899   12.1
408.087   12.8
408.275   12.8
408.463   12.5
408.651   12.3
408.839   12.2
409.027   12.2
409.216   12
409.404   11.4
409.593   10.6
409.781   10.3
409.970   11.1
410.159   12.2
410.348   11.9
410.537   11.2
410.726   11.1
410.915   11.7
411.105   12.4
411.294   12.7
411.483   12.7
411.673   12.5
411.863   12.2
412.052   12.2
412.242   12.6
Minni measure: 1.35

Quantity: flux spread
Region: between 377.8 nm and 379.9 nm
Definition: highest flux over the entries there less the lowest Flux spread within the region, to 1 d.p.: 3.4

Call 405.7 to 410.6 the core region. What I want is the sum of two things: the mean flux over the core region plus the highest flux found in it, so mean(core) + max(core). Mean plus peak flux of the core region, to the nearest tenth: 25.8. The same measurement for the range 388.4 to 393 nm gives 24.6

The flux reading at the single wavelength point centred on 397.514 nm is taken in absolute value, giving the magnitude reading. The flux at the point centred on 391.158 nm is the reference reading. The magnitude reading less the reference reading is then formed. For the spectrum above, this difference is -2.4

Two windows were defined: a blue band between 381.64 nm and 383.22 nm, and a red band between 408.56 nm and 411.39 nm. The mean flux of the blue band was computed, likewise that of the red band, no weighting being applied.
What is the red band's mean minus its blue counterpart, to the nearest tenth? 0.5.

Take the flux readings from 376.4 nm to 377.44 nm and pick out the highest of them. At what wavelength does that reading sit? 376.489 nm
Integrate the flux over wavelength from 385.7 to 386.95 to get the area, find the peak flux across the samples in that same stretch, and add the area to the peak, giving 29.8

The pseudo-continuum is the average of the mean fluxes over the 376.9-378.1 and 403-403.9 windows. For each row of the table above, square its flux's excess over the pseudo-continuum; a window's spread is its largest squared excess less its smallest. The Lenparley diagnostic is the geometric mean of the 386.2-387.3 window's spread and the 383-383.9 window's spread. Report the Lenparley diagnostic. 2.1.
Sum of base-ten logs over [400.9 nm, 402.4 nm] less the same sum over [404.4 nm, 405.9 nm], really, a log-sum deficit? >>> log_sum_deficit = 0.1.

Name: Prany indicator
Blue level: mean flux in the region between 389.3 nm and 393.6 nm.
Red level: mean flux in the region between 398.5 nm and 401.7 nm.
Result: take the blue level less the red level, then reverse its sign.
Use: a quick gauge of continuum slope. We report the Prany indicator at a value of 1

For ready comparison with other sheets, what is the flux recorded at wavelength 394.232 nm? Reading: 12.9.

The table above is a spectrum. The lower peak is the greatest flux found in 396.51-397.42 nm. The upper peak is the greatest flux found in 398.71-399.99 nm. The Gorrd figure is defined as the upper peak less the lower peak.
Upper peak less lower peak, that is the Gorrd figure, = 3.8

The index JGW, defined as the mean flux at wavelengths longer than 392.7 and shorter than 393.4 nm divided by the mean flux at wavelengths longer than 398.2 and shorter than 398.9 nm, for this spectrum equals 0.81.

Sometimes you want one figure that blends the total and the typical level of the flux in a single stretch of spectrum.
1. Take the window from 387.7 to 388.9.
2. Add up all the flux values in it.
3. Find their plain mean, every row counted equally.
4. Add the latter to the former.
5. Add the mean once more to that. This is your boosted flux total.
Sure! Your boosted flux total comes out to 101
